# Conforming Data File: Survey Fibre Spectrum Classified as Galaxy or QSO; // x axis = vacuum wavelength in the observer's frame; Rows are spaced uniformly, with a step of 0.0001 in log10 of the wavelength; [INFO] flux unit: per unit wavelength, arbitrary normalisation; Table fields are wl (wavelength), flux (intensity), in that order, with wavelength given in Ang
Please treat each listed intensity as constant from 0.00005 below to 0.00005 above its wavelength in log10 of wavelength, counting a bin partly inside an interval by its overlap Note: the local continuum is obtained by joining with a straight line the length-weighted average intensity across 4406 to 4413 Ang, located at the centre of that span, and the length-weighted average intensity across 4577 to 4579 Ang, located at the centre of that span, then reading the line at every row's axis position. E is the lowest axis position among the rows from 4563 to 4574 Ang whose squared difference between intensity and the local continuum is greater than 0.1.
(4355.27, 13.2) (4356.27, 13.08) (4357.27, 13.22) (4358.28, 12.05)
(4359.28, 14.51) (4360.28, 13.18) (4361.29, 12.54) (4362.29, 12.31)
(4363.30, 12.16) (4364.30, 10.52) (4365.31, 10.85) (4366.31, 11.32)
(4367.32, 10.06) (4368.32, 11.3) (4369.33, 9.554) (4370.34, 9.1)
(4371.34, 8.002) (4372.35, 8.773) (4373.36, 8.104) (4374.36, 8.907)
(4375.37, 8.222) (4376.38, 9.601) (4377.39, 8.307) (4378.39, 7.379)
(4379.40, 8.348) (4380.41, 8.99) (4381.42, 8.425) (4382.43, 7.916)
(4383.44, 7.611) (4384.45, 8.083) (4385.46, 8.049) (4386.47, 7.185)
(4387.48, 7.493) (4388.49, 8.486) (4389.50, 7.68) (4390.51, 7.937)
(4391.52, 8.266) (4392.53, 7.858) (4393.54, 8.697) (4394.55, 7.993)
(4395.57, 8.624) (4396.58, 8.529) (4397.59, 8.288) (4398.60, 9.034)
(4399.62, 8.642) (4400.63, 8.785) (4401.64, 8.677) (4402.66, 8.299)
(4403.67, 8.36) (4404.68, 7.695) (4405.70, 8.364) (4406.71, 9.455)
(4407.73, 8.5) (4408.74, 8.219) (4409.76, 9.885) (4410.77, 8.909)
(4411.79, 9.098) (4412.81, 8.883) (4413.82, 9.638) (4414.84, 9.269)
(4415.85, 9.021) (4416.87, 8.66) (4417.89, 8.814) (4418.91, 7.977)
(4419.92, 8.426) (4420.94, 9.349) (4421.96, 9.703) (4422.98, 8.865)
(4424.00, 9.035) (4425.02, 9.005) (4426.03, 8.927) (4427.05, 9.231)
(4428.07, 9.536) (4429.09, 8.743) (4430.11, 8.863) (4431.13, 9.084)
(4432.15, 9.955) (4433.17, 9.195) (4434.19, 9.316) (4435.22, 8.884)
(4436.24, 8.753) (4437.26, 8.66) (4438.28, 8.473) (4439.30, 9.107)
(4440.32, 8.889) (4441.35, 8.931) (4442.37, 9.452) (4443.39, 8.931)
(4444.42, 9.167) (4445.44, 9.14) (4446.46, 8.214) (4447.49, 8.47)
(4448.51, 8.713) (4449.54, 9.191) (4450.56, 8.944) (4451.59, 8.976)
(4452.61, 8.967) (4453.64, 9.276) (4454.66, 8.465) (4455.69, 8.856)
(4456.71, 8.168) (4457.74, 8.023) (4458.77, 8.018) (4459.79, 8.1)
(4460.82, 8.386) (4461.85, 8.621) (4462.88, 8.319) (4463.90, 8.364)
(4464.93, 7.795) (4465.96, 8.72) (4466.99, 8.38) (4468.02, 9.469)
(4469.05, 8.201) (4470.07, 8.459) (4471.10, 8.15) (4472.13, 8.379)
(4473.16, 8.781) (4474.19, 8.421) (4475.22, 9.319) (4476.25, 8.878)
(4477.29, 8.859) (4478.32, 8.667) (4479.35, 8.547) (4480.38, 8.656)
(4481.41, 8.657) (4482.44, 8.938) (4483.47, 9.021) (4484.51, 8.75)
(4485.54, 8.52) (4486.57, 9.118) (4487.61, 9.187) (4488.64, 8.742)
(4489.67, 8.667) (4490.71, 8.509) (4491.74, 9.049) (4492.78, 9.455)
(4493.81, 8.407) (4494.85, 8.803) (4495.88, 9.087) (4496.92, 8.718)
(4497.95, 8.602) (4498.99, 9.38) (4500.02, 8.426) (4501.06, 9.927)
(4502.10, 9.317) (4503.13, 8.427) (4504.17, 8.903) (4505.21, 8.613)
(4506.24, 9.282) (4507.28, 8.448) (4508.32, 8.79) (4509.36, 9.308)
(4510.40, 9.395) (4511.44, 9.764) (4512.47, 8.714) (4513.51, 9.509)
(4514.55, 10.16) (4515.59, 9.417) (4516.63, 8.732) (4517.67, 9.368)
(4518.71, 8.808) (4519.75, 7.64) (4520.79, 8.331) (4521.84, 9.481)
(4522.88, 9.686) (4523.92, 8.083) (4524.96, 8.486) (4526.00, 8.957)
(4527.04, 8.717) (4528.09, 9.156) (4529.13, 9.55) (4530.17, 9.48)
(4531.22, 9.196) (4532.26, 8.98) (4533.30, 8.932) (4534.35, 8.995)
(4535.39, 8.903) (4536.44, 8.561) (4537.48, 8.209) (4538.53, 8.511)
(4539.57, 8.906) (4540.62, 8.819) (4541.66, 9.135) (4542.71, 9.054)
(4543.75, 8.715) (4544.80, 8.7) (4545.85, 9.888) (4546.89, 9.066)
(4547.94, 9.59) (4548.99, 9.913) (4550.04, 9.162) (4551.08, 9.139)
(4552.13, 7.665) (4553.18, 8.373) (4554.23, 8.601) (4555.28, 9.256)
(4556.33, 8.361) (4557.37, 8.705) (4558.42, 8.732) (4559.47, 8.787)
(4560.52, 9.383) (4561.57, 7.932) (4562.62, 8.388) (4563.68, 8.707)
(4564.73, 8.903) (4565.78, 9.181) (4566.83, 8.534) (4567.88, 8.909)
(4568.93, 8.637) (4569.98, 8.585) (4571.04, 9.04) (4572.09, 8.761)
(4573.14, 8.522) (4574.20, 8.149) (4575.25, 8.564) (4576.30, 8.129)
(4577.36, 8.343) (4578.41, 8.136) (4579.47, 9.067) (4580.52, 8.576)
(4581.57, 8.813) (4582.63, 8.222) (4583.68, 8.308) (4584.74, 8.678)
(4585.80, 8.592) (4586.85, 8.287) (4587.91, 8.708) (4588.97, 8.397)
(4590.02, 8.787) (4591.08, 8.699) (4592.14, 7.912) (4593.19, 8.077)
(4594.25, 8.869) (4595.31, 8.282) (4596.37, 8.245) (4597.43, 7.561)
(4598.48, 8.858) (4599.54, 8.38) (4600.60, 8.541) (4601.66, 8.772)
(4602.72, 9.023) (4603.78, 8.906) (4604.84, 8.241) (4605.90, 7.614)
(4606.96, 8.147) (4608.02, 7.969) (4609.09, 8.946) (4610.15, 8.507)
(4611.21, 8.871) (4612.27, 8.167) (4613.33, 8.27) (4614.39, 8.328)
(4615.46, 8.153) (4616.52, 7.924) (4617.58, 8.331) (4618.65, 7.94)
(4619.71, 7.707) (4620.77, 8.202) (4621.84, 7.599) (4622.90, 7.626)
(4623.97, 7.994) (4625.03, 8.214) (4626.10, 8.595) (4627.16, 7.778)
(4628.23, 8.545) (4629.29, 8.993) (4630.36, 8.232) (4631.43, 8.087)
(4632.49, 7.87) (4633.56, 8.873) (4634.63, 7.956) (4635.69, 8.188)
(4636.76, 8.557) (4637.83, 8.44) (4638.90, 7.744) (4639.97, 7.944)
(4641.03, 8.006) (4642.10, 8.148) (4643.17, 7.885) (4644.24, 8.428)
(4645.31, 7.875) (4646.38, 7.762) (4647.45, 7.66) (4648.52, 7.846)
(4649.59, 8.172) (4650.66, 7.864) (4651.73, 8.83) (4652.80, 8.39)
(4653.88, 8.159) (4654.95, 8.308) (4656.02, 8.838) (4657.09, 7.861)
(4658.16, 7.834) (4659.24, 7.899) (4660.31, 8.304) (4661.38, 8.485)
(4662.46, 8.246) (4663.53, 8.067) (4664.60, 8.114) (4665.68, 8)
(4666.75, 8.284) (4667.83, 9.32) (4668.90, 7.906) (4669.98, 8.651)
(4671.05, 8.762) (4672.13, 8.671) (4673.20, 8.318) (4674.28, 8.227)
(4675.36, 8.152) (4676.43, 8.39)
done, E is 4563.68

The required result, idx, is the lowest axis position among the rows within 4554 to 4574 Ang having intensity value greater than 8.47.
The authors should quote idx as 4554.23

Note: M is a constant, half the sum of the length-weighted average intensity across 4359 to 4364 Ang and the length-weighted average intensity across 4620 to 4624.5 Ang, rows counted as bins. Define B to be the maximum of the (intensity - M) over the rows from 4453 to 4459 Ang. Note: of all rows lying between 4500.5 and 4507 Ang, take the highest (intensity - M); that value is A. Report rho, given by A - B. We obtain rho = 0.7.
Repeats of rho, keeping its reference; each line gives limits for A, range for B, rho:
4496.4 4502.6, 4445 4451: 0.7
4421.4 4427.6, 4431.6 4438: -0.3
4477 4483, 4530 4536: -0.5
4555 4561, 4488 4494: -0.1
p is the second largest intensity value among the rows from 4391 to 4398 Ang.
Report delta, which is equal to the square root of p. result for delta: 2.94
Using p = 8.624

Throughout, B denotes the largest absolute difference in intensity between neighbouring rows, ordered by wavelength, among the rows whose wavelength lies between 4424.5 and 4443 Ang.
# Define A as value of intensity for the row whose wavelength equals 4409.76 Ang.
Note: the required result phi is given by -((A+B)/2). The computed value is -5.38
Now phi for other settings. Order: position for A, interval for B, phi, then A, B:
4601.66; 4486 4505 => -5.14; 8.772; 1.50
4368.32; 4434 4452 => -6.11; 11.3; 0.93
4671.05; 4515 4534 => -5.18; 8.762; 1.60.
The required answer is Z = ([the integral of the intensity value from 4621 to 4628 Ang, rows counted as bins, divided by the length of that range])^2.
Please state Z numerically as 64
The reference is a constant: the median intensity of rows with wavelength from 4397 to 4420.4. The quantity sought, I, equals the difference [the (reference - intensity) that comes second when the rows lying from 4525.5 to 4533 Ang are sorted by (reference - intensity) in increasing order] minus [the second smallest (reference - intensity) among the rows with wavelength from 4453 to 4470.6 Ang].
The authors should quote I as -0.2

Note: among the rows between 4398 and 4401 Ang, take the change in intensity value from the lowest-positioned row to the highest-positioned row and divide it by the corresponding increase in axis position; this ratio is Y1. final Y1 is -0.1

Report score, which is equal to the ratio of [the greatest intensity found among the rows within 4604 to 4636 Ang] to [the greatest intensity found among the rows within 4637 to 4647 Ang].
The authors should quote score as 1.07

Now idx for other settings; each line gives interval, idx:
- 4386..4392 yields 4388.49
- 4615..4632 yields 4626.10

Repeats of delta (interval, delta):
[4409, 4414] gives 3.10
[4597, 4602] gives 2.96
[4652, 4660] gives 2.90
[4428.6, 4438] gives 3.05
